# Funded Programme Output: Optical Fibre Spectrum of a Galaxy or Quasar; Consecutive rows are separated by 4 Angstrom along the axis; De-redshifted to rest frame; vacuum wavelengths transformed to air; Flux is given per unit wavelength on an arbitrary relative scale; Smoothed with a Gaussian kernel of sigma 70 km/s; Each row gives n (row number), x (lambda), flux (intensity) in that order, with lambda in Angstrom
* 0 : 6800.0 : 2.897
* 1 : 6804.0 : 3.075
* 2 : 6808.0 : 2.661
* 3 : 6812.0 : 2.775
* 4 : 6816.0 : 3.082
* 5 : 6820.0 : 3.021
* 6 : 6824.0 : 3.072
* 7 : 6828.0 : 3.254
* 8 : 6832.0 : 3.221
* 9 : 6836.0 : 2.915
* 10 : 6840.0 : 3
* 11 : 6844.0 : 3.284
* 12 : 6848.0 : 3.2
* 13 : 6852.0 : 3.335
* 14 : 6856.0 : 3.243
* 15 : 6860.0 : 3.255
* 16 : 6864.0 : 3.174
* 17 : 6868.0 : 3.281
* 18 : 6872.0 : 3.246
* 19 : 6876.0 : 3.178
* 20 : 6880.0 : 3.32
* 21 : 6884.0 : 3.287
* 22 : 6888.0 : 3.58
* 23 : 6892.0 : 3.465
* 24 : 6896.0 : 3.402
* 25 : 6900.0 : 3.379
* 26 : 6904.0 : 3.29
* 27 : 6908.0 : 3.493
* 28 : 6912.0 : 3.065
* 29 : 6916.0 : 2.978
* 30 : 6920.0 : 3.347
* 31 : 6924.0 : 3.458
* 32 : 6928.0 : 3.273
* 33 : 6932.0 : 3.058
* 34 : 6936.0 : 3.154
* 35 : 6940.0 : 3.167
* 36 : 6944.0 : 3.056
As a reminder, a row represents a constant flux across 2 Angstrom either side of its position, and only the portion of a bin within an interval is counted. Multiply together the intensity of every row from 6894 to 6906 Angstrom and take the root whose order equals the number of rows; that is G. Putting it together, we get 3.36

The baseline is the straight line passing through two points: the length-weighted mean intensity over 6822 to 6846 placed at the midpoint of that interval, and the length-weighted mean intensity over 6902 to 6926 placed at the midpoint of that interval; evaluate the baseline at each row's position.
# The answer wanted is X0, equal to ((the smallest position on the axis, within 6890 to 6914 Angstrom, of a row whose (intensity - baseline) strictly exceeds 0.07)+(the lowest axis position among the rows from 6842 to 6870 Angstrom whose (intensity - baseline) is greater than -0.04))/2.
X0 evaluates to 6868 Angstrom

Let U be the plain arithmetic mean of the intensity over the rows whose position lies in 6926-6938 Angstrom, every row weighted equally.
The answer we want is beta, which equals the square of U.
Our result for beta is 10.0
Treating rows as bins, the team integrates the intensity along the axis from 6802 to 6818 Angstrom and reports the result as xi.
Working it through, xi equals 46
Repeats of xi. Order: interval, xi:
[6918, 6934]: 53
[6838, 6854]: 51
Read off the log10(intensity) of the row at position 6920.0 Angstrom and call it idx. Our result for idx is 0.525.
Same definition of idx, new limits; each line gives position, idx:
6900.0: 0.529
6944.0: 0.485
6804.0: 0.488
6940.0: 0.501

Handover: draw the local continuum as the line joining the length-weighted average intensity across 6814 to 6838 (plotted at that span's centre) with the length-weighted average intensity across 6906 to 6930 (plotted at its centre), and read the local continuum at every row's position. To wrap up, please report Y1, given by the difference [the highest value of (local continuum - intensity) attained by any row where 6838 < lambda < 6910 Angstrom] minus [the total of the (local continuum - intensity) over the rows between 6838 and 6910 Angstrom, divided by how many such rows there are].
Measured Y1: 0.236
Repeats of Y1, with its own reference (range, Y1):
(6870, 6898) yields 0.161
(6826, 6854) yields 0.250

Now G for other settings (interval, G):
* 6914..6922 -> 3.16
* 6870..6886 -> 3.26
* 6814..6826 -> 3.06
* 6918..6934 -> 3.28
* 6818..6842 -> 3.08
